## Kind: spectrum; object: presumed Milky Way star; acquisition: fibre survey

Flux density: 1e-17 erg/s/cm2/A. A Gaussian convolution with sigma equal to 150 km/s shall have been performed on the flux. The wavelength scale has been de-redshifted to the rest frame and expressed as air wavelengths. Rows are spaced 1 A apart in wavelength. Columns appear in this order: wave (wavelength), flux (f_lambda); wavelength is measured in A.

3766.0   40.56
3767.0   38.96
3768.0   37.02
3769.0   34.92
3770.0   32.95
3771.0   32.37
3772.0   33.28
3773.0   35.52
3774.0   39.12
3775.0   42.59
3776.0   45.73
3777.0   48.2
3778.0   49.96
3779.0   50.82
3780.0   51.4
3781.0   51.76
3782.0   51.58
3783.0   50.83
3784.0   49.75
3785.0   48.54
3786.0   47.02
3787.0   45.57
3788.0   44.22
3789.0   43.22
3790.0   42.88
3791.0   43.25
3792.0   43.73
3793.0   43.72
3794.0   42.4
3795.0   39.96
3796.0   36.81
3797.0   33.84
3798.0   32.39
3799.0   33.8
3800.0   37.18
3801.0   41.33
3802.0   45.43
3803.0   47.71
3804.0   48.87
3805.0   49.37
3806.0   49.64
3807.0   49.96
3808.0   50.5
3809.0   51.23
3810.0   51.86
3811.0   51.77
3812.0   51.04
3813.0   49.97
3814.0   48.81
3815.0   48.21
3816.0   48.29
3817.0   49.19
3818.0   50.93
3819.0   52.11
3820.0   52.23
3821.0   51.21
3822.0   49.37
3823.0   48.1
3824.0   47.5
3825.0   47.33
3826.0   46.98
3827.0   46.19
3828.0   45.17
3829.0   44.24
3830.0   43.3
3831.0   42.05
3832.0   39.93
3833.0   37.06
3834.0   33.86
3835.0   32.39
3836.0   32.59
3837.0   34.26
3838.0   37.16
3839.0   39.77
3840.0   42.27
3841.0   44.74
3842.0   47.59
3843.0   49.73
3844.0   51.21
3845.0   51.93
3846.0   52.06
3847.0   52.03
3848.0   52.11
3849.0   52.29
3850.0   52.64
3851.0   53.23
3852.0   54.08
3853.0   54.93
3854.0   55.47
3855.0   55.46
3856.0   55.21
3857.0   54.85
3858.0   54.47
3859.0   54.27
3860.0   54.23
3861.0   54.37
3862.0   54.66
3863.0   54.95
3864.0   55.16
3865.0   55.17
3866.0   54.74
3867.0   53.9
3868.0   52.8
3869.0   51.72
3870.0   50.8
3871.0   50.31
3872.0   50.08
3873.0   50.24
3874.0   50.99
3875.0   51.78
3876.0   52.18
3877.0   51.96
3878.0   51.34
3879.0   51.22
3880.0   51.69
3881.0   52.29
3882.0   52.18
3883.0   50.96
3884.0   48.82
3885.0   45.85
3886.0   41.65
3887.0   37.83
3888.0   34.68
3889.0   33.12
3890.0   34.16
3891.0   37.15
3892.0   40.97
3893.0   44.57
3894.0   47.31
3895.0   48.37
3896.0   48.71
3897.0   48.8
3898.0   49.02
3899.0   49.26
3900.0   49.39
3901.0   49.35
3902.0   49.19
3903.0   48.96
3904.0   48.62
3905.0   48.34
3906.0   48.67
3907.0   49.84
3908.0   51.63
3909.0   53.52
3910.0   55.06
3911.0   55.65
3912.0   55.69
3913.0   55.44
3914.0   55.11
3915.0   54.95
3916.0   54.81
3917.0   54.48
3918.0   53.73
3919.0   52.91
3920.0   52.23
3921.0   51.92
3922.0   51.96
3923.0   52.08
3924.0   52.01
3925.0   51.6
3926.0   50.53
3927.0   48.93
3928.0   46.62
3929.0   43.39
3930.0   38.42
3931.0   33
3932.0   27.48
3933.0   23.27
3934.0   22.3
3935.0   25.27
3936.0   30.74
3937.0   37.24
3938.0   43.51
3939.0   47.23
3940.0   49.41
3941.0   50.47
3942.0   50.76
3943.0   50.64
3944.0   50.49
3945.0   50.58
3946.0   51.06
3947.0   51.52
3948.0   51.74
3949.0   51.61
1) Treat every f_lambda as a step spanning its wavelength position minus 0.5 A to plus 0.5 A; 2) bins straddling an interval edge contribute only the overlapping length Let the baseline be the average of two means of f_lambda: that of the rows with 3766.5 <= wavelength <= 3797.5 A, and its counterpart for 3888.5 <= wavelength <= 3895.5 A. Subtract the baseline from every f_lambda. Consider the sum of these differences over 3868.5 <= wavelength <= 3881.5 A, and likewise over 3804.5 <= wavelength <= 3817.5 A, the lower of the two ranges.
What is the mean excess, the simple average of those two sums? 114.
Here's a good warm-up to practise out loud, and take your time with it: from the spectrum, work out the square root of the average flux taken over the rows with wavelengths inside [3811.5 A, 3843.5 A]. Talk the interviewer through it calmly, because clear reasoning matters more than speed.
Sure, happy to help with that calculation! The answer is 6.7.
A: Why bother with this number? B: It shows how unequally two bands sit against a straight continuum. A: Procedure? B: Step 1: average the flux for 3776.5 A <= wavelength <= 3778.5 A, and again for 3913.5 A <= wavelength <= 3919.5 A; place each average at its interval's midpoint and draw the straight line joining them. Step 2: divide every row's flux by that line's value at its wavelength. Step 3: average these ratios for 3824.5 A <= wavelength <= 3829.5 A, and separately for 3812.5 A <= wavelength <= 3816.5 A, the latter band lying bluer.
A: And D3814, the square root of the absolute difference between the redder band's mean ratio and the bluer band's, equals 0.25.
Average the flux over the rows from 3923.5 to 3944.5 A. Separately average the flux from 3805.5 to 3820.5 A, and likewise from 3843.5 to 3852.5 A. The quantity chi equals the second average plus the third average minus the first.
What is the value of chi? 61.2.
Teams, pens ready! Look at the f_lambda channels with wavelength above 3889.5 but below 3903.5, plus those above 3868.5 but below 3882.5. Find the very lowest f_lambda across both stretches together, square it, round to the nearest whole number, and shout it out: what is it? 1167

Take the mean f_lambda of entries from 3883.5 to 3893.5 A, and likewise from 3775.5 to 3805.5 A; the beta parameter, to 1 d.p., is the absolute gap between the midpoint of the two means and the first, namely 2.4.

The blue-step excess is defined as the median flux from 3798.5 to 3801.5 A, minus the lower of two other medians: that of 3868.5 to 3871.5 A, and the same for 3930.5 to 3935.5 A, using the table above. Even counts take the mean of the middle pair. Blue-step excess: 12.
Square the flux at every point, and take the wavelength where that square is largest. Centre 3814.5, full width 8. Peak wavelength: 3811.0 A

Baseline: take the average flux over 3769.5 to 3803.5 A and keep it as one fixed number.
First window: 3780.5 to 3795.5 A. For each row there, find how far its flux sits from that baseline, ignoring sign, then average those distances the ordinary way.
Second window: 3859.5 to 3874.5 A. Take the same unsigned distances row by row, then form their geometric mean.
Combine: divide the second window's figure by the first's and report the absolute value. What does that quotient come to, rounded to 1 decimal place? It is 2.8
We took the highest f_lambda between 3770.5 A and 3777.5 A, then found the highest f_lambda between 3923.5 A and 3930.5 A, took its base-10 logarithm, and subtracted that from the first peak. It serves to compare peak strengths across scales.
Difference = 46.5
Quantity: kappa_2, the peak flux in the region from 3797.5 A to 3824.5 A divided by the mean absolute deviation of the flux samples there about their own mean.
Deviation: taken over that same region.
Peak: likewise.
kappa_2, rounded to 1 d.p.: 14.5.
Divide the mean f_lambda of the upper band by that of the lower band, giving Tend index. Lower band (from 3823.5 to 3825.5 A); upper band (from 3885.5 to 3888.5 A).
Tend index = 0.8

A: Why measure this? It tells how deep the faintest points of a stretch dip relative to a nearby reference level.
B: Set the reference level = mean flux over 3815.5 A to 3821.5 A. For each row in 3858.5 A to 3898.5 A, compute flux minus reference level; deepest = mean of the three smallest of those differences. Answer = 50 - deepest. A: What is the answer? 67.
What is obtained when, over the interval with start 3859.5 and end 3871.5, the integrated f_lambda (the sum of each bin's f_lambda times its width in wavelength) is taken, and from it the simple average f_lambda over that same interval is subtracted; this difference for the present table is 589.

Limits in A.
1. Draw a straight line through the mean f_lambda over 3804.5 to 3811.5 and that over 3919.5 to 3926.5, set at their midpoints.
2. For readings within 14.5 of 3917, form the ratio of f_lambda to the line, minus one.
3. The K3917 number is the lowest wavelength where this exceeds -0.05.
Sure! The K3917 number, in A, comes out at 3907.0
